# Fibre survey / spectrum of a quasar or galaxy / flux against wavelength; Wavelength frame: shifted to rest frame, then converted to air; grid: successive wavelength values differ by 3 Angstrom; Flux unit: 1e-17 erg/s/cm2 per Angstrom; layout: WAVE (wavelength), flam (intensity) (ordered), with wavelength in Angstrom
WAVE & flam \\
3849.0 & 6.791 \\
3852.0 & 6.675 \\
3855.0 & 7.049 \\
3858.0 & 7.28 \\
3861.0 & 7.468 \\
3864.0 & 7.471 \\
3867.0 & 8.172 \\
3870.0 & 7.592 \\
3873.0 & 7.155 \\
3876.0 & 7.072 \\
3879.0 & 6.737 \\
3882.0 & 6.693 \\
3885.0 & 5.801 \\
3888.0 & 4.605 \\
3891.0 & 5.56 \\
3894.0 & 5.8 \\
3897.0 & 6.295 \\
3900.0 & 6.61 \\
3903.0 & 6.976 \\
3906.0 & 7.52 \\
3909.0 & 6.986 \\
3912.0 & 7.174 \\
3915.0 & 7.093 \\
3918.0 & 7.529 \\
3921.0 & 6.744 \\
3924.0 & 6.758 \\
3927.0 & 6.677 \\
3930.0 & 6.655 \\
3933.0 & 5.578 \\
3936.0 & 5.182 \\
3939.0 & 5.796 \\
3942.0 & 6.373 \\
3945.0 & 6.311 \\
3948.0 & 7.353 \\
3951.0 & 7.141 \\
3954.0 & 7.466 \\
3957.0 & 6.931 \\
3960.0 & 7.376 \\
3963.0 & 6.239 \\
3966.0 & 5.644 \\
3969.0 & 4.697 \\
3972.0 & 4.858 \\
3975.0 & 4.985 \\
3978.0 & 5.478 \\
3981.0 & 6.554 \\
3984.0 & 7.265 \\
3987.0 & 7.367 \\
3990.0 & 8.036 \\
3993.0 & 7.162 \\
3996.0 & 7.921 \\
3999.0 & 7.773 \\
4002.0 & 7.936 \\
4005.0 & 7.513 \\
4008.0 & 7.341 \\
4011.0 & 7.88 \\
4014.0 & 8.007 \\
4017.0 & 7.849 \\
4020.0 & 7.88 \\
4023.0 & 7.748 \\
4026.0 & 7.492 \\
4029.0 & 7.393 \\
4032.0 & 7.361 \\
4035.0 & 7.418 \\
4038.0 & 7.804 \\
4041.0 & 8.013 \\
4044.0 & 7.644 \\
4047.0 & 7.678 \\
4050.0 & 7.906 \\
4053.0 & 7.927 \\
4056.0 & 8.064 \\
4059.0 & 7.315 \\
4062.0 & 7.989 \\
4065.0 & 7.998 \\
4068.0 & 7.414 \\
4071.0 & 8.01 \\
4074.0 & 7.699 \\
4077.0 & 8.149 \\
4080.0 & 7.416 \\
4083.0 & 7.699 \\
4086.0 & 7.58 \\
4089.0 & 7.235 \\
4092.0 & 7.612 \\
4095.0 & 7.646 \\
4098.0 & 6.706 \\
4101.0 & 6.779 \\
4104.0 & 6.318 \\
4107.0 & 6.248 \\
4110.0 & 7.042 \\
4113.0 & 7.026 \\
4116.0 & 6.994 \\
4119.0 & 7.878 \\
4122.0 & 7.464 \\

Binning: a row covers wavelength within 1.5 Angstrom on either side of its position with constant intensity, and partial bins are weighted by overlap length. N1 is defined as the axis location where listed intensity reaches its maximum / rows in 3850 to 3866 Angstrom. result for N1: 3864.0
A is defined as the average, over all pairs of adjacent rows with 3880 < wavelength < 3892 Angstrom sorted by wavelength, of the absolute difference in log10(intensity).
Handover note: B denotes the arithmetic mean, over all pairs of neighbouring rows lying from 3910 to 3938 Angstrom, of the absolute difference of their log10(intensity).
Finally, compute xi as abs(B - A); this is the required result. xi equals 0.057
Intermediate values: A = 0.081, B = 0.024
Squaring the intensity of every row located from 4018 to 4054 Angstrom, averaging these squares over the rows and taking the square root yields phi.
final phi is 7.7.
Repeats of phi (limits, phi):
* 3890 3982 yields 6.5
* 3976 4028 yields 7.5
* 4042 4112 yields 7.5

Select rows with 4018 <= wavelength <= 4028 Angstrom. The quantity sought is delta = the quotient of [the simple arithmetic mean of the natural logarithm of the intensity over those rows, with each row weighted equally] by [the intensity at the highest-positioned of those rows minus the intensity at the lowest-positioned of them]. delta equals -5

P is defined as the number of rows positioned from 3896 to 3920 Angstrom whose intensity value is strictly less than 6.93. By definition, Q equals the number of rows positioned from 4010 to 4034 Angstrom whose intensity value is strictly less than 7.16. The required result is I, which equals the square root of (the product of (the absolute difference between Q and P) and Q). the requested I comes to 0.0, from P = 2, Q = 0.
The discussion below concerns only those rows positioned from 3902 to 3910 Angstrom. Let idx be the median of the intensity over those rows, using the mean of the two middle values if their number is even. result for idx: 7.0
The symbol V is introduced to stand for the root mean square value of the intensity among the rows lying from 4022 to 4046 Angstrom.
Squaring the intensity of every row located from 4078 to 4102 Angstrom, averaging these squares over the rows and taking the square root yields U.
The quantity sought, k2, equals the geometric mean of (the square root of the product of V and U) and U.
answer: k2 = 7.4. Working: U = 7.3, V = 7.6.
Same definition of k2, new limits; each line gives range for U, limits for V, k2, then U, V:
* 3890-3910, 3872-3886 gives 6.6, 6.6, 6.7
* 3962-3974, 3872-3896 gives 5.6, 5.4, 6.2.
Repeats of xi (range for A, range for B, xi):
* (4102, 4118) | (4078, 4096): 0.001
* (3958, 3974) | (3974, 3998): 0.010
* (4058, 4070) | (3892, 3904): 0.003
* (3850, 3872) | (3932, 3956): 0.012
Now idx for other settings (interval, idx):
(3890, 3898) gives 5.8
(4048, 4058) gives 7.9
